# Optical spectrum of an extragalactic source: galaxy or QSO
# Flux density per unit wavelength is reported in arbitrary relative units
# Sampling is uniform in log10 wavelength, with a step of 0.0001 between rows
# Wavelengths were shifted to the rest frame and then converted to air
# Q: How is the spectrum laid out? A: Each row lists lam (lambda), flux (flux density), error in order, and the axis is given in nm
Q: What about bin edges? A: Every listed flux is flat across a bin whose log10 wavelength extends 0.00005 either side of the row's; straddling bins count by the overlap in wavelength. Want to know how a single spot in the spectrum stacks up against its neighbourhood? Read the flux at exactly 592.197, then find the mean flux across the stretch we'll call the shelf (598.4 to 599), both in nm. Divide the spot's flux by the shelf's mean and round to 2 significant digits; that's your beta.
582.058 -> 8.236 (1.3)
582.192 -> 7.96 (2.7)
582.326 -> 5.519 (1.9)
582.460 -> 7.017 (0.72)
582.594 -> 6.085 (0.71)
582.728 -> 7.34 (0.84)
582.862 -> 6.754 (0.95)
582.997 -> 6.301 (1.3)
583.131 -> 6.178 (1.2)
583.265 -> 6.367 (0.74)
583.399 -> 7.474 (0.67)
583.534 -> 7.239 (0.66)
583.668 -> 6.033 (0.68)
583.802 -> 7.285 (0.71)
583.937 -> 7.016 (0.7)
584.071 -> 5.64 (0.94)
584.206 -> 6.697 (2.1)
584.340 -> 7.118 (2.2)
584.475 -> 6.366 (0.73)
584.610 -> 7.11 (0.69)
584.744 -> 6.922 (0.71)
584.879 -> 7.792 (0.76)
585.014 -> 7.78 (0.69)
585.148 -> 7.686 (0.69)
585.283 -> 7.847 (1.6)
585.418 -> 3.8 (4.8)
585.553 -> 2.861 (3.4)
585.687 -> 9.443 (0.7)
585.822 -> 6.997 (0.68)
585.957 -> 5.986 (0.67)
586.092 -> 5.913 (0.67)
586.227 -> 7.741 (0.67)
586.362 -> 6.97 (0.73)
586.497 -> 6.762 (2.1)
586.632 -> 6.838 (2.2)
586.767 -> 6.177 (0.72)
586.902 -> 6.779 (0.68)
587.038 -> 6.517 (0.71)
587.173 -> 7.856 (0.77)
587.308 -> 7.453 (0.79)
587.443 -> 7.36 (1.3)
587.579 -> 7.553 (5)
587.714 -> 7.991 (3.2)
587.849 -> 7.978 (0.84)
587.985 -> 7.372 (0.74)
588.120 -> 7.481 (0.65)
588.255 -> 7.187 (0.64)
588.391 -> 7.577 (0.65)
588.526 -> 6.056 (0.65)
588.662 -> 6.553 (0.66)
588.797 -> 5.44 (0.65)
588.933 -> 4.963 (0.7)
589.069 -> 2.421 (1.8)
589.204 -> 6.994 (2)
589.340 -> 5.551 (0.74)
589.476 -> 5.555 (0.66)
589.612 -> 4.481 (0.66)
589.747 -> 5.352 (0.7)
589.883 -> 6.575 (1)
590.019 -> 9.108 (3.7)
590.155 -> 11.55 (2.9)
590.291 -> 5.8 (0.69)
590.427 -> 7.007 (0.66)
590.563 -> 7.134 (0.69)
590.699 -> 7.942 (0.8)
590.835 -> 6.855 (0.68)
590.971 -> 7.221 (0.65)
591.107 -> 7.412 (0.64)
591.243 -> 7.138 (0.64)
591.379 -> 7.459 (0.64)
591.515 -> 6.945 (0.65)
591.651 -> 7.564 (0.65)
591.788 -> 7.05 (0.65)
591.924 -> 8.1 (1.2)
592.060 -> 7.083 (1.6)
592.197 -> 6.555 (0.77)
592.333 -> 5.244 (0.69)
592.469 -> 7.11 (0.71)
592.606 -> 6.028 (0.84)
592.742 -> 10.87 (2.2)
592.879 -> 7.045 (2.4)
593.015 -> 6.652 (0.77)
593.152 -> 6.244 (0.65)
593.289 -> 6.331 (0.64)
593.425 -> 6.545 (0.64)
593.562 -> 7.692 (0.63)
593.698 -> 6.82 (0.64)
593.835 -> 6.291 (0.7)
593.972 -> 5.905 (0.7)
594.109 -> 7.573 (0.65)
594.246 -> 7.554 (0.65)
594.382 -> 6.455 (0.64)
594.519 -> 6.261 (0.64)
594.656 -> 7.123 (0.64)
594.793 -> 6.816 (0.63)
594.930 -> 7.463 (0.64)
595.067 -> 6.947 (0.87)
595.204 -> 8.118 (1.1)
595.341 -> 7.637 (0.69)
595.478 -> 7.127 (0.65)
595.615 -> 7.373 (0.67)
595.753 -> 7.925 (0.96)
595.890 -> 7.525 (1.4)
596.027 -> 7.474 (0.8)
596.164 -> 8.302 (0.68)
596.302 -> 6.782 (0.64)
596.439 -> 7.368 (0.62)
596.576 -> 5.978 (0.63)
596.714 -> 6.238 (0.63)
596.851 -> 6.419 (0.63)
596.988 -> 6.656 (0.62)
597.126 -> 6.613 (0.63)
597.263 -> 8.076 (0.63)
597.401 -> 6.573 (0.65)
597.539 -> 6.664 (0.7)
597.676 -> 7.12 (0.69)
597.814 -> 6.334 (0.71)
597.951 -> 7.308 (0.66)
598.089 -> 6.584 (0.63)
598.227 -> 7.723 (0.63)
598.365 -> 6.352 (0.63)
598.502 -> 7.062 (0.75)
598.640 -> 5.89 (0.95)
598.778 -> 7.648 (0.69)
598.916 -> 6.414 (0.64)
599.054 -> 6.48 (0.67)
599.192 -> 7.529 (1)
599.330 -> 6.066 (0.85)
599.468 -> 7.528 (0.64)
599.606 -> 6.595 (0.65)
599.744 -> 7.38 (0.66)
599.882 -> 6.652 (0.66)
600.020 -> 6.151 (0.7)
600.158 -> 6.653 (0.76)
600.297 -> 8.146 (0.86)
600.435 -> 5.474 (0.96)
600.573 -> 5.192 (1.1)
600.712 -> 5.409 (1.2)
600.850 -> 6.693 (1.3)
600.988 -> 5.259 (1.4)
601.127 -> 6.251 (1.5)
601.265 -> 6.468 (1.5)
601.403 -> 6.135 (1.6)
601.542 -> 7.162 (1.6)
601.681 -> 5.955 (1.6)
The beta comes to 0.97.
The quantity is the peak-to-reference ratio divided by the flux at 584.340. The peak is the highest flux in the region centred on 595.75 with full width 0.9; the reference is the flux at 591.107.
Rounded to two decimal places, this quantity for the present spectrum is 0.16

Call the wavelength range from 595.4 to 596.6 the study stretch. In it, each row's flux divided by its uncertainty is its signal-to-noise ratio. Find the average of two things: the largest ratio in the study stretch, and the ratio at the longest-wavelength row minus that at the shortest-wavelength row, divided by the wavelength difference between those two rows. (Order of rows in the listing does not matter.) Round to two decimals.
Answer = 5.43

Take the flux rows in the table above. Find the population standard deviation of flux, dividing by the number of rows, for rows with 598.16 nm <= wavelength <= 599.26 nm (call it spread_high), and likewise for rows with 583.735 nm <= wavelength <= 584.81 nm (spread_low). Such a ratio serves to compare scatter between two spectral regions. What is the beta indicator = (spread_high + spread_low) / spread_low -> 2.3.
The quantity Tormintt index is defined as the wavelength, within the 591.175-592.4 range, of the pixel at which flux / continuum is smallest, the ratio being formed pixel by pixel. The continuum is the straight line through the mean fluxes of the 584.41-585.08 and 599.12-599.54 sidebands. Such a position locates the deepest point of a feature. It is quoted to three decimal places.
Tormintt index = 592.333 nm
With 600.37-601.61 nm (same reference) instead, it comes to 600.573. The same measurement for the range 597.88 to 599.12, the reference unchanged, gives 598.640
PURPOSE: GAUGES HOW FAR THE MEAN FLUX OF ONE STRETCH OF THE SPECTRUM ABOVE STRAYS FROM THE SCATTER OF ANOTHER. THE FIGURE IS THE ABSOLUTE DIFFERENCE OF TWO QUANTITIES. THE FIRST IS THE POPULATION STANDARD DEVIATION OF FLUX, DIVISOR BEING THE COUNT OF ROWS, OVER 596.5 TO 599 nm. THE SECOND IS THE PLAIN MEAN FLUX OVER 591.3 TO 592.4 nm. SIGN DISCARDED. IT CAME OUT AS 6.4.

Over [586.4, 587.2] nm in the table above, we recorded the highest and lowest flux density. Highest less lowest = 1.7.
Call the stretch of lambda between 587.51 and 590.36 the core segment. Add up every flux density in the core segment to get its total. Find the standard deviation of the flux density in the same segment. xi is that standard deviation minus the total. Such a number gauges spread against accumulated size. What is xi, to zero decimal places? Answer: -138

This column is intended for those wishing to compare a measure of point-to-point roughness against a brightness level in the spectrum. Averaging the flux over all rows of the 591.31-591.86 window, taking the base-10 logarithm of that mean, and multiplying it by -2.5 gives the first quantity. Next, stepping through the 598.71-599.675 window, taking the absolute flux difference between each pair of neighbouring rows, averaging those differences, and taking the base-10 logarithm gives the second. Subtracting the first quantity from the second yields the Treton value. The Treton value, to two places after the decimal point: 2.17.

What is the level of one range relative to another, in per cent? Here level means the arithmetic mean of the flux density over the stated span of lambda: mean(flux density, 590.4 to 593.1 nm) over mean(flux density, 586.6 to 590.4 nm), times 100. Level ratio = 107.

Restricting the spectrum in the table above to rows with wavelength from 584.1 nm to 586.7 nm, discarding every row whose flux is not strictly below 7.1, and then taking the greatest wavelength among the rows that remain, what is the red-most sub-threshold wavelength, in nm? 586.632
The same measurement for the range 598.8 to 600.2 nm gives 600.158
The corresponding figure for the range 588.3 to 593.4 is 593.289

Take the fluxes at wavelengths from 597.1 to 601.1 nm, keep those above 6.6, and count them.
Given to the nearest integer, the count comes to 15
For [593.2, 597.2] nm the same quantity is 20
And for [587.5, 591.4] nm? 18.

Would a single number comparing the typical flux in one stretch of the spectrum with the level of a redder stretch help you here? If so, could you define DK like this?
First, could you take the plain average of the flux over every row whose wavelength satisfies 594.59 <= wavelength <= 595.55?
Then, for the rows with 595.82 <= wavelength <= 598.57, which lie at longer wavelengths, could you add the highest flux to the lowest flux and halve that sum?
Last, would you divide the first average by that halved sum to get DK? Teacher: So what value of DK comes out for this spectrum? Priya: 1.03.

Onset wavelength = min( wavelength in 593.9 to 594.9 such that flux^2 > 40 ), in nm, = 594.109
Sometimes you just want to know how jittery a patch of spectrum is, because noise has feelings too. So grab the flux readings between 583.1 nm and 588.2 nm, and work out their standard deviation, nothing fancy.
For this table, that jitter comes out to 1.1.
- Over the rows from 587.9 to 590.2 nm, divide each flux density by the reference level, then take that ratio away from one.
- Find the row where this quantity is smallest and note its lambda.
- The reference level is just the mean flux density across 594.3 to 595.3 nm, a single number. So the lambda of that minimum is 590.155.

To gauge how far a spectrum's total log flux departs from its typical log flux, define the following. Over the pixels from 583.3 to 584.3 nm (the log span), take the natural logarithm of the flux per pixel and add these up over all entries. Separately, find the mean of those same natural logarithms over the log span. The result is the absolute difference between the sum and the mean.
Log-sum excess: 11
